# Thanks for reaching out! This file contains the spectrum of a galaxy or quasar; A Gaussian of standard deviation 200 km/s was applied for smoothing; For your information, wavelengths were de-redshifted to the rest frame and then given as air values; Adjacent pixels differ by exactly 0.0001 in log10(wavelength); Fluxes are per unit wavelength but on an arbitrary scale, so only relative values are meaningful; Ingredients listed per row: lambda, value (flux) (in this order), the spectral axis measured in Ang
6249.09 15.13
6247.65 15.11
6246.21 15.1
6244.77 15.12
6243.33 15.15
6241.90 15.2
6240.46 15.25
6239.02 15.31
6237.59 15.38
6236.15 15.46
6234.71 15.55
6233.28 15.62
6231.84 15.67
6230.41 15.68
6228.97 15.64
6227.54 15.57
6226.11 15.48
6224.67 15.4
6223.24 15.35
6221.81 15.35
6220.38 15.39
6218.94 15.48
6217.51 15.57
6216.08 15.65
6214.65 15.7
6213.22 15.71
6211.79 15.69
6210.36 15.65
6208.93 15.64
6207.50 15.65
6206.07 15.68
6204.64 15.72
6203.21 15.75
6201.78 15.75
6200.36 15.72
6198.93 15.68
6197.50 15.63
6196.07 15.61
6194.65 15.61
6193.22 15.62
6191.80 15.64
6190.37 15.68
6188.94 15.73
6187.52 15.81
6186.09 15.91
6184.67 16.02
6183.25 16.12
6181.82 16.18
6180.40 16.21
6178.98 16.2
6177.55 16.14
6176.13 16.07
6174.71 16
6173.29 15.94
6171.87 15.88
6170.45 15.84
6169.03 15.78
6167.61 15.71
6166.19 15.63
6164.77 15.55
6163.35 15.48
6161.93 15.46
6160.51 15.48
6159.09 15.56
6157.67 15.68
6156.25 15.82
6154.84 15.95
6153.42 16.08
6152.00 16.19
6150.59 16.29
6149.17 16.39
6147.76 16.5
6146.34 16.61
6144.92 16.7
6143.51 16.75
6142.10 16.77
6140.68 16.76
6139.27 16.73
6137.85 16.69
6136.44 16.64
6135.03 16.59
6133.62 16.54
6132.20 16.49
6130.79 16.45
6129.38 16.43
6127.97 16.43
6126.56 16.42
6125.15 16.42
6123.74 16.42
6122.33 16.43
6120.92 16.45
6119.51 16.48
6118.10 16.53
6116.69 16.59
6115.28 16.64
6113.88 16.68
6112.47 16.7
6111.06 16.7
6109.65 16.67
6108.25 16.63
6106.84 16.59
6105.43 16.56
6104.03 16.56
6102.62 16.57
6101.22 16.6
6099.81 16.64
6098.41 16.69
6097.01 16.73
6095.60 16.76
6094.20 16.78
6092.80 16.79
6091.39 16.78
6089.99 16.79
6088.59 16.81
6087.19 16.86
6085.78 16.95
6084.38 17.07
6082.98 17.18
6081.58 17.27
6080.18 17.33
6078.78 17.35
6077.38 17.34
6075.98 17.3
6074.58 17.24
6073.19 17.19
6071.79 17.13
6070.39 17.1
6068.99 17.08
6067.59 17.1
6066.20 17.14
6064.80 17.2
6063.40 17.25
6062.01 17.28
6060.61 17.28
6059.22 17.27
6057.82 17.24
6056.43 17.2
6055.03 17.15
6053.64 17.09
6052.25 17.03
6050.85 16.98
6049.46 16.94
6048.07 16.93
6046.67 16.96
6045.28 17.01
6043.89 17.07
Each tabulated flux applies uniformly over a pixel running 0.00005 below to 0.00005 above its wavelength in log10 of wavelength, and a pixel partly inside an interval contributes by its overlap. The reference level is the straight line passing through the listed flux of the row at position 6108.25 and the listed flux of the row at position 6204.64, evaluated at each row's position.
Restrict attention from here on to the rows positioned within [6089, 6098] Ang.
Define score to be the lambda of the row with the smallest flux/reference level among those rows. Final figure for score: 6089.99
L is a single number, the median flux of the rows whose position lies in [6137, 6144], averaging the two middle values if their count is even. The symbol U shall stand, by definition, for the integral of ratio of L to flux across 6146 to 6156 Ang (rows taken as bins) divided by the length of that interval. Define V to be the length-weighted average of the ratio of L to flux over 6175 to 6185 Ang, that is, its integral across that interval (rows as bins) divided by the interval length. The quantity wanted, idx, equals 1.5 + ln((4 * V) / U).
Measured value 2.89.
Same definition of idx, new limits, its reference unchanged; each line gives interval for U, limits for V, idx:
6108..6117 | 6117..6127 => 2.90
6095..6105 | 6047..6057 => 2.86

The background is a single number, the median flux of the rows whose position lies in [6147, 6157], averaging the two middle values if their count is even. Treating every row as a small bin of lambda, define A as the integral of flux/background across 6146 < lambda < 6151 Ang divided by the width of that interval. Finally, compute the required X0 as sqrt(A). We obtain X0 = 1.01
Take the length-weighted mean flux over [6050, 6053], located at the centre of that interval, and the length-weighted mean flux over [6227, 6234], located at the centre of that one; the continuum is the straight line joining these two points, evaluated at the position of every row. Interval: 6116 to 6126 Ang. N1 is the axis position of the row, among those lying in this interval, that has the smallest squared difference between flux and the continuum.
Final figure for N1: 6119.51 Ang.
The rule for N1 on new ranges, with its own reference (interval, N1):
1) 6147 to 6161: 6150.59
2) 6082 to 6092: 6089.99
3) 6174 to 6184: 6176.13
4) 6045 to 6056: 6050.85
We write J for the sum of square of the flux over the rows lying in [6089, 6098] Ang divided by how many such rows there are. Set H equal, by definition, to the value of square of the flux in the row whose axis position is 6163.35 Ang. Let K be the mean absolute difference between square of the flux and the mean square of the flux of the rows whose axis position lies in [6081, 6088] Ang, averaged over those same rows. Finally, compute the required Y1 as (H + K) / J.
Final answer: 0.868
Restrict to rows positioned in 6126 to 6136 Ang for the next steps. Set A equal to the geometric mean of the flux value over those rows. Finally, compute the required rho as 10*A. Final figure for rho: 165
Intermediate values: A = 16.5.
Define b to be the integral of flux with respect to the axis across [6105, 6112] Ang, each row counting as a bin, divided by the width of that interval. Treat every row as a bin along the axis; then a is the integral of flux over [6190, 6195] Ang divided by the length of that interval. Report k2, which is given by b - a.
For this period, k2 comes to 0.99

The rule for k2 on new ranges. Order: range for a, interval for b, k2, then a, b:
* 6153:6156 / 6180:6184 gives 0.17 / 16.0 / 16.2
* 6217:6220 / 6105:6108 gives 1.07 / 15.5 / 16.5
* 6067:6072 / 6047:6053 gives -0.12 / 17.1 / 17.0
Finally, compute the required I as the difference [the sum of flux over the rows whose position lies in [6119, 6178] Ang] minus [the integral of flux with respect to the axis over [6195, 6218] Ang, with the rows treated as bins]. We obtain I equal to 320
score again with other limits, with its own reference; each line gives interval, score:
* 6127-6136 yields 6127.97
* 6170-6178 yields 6170.45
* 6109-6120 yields 6119.51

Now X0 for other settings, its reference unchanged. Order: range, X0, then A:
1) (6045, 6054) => 1.02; 1.05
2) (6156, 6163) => 0.98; 0.96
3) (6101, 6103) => 1.01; 1.03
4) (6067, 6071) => 1.03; 1.05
